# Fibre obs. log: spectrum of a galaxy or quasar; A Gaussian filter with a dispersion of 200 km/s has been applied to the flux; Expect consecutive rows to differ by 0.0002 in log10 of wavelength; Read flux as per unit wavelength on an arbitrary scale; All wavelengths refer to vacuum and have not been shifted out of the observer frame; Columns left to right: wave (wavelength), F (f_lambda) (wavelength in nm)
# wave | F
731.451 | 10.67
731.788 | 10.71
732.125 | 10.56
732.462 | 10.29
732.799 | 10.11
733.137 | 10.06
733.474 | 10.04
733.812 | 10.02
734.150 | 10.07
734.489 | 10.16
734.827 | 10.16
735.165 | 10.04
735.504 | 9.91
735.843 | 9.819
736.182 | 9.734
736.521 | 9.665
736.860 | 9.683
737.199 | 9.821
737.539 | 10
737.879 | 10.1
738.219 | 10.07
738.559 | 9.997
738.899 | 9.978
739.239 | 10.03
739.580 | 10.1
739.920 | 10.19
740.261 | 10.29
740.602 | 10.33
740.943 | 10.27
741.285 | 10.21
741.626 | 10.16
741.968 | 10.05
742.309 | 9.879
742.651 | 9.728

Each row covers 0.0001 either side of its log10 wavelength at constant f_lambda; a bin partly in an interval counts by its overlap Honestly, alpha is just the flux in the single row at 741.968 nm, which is 10.05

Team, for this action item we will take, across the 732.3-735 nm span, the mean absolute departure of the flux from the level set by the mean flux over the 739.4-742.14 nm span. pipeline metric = 0.11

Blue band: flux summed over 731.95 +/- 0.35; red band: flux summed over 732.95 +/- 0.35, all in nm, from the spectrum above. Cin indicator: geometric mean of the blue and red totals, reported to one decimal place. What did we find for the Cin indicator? 20.7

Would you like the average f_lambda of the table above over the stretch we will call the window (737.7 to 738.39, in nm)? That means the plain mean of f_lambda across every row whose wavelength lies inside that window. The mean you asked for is 10.1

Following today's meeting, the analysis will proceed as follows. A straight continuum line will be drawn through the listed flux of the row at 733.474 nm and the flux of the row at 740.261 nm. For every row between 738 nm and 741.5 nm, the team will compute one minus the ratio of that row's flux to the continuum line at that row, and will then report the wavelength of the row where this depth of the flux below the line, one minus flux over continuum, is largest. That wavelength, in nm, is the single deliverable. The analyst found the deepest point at 738.899 nm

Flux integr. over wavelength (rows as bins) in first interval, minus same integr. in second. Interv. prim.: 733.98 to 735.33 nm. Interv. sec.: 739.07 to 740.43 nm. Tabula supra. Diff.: -0.2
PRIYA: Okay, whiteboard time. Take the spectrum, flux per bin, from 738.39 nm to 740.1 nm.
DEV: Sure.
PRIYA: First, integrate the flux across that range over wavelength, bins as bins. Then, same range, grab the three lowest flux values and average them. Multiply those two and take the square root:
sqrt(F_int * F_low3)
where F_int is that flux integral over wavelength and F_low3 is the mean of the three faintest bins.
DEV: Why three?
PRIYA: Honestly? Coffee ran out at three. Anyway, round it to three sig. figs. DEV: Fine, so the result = 13.1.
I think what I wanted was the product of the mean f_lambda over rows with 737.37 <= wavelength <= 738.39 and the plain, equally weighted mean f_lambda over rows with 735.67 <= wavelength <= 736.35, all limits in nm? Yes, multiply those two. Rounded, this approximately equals 98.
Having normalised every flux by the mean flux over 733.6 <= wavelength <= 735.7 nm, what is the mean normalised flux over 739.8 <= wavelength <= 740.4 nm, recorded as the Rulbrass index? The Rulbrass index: 1.018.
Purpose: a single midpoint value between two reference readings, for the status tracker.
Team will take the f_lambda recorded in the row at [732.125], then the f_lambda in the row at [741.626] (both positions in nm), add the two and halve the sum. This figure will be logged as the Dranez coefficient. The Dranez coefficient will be 10.4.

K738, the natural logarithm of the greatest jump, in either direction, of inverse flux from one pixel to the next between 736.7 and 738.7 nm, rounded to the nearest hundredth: -6.31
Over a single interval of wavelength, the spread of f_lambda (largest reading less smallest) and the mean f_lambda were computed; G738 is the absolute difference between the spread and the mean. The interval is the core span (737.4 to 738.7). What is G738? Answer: 9.94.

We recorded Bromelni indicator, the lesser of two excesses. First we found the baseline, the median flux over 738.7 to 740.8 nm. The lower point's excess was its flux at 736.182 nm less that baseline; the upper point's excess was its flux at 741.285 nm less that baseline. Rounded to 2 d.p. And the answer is -0.41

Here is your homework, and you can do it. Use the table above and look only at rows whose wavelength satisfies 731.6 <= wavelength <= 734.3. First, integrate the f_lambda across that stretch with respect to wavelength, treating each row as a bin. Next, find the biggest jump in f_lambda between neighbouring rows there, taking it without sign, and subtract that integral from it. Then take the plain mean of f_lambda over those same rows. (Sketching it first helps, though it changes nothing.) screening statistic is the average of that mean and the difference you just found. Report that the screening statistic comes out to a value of -8.6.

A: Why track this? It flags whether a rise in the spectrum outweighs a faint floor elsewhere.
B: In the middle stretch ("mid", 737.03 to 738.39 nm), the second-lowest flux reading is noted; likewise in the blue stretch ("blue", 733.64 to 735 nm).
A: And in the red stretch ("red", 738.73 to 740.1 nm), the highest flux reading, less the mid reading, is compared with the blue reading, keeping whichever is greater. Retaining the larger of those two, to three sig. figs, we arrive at 10.1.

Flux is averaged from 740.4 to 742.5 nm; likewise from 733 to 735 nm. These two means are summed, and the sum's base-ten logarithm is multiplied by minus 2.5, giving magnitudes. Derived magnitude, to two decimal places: -3.27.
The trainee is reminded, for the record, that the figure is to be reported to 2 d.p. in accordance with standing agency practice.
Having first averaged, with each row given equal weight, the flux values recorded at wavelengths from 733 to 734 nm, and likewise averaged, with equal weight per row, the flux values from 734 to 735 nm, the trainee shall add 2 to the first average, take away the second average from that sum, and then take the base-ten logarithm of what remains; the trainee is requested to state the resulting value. 0.28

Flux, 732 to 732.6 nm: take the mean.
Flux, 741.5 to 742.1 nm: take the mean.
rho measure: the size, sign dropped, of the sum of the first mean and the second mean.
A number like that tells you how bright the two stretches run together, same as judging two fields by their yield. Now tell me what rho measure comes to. 20.5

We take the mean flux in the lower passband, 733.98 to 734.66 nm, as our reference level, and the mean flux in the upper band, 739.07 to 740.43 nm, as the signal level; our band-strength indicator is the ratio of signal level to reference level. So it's 1.00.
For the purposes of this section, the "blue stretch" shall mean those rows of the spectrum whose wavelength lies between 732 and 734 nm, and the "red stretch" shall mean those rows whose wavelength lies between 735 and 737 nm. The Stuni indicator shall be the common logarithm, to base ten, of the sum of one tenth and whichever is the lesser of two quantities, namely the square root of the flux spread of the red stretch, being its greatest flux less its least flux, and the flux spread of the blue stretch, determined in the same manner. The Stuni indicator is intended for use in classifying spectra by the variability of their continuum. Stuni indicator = -0.2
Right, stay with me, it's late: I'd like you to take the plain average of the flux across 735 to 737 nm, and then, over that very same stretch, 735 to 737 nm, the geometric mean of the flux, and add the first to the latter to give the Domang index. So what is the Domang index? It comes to 19.6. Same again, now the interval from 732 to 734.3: 20.3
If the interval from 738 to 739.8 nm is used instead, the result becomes 20.1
